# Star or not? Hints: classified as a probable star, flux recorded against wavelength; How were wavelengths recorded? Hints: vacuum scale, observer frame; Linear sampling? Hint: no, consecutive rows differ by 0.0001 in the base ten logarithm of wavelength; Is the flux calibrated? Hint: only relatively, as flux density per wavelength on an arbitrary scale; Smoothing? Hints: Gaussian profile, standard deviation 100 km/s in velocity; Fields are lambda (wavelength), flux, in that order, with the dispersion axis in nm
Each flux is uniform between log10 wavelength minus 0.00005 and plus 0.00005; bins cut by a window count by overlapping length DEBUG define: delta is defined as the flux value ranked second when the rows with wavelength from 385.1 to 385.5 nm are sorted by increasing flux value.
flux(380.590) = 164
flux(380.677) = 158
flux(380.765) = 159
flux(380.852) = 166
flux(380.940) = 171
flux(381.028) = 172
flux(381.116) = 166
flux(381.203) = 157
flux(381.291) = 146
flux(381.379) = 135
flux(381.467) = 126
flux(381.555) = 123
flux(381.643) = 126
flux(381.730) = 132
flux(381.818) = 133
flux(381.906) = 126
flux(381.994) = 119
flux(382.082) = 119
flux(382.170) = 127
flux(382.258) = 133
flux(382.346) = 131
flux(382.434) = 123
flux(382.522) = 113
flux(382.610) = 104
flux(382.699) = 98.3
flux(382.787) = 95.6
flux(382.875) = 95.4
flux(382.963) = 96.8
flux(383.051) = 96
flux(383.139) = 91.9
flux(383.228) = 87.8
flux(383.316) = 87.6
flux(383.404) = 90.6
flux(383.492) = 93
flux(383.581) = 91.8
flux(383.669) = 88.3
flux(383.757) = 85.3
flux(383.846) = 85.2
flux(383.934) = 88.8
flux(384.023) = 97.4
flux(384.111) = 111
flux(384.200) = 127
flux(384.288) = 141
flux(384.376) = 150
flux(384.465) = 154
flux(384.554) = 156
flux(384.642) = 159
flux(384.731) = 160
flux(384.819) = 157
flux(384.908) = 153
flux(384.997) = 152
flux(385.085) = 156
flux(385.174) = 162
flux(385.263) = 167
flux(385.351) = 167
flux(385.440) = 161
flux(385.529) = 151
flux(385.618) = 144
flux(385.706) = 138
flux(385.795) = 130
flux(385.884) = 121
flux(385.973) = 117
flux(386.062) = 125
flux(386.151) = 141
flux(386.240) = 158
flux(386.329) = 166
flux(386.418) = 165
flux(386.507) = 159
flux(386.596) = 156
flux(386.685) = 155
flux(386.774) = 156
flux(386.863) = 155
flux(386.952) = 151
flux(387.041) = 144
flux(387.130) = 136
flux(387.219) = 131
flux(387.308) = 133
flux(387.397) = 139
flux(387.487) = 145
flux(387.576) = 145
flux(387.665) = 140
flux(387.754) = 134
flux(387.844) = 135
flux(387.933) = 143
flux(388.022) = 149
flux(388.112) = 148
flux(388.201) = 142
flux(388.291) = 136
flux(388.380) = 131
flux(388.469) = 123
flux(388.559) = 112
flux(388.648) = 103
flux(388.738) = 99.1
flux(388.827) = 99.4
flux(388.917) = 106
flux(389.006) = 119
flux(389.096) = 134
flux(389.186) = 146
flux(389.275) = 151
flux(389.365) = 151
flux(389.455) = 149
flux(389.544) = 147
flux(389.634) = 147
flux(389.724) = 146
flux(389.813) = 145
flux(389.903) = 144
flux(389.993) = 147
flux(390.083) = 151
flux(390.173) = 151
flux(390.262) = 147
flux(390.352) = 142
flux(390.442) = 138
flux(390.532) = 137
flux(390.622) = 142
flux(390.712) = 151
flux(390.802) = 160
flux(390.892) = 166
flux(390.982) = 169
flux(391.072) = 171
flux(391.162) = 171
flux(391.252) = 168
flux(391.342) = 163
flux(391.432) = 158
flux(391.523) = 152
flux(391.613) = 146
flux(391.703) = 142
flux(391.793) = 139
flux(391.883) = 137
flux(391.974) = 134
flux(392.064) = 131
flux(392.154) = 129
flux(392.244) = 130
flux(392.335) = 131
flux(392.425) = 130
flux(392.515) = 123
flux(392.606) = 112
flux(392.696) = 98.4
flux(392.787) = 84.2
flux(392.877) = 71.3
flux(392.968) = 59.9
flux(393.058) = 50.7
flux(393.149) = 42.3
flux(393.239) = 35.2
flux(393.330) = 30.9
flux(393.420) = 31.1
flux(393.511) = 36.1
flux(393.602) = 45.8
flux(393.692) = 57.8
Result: 162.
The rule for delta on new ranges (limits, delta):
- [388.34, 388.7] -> 112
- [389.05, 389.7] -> 146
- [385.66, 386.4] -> 121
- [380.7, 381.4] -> 146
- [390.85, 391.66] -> 152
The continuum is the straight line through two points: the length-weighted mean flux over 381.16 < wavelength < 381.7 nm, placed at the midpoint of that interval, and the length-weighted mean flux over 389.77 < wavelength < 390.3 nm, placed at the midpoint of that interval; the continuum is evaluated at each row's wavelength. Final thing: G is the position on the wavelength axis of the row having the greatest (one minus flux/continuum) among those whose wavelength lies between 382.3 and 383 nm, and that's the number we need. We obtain 382.875 nm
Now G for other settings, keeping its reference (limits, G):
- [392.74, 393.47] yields 393.330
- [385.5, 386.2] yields 385.973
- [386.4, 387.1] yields 387.041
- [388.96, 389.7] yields 389.006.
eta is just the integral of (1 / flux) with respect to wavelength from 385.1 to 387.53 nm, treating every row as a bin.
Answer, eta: 0.017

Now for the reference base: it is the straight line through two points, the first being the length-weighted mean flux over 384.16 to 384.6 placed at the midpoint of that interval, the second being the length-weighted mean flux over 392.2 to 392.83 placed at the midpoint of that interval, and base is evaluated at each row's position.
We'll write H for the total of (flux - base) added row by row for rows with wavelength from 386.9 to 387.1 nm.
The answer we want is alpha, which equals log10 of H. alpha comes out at 1.35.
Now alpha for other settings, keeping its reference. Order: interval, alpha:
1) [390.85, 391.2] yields 2.29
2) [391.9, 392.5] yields 1.93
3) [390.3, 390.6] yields 1.67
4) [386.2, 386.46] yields 1.86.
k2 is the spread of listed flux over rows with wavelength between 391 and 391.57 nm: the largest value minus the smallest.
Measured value 19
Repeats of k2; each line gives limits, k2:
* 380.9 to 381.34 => 26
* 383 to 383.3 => 8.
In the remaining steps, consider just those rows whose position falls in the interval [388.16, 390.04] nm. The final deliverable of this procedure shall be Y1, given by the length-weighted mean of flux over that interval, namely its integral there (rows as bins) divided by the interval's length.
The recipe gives 132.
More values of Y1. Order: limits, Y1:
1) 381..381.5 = 150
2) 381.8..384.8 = 114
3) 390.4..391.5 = 158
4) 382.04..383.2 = 109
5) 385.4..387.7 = 145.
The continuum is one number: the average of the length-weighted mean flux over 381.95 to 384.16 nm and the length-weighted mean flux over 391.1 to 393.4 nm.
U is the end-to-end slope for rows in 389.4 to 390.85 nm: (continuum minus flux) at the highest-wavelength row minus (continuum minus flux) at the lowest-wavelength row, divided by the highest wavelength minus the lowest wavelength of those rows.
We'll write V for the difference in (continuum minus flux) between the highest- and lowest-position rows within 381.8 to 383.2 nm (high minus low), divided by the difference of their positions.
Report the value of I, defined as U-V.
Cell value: -39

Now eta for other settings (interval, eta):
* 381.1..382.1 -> 0.008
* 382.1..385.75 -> 0.031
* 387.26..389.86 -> 0.020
